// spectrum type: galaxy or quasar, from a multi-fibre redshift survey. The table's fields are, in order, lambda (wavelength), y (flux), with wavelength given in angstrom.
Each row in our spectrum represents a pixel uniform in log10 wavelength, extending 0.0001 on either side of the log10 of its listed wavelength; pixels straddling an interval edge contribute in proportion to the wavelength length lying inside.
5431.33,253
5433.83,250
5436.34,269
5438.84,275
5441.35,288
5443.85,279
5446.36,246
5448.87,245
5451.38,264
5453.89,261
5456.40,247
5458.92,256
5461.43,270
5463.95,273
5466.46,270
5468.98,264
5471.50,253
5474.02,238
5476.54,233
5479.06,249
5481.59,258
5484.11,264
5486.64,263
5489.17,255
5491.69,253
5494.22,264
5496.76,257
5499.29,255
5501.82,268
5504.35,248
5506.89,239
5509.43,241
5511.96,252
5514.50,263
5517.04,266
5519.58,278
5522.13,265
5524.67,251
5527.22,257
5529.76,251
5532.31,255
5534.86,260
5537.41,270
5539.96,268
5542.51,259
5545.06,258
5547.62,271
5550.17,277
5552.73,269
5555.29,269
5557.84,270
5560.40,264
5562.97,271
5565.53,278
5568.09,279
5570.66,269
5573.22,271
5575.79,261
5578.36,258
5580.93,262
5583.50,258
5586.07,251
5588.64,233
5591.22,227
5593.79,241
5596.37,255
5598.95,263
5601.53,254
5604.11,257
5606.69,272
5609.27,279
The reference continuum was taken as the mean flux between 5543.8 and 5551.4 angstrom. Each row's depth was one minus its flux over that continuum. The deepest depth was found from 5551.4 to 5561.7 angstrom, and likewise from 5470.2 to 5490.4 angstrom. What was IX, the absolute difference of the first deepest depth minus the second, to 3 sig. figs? 0.115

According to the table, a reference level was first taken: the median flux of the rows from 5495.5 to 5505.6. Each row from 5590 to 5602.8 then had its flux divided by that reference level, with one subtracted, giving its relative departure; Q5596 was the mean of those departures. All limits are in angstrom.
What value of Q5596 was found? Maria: -0.031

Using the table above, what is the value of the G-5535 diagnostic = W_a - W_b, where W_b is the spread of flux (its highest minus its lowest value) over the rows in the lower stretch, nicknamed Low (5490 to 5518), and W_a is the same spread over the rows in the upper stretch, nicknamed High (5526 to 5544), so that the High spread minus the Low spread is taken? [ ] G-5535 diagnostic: -10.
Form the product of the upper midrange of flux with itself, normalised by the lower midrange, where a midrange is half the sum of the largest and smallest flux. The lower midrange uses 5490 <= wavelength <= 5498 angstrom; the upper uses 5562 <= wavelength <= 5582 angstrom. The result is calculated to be 279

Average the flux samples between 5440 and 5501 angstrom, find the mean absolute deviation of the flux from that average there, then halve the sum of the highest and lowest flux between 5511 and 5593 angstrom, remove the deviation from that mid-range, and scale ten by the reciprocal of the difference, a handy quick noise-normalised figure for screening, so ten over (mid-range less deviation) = 0.0411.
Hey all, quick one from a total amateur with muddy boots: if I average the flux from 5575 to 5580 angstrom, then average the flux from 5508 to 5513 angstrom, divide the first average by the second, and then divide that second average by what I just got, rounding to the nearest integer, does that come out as 234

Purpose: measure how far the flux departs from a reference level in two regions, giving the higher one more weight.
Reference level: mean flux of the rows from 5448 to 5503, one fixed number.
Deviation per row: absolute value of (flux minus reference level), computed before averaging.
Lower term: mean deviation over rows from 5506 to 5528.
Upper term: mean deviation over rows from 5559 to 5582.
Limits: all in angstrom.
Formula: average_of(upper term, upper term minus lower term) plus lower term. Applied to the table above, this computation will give 15.8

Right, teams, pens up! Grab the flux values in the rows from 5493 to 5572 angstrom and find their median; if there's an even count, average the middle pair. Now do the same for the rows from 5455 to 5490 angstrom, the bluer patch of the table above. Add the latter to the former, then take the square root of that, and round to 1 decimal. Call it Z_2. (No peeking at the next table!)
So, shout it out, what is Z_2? 22.8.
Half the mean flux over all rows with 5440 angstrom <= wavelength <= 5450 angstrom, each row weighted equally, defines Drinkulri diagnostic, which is 132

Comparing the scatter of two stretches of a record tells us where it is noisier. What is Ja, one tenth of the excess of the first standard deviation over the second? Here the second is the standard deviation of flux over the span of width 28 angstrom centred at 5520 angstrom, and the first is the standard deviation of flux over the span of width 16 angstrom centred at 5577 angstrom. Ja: -0.58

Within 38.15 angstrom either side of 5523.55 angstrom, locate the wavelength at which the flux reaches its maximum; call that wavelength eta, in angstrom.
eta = 5519.58 angstrom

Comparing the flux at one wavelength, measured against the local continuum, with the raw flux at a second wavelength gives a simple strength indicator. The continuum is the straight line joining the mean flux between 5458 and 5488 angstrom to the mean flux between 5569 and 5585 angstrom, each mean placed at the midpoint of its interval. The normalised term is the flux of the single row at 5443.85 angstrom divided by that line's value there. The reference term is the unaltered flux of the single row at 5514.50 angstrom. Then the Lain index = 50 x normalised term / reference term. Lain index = 0.207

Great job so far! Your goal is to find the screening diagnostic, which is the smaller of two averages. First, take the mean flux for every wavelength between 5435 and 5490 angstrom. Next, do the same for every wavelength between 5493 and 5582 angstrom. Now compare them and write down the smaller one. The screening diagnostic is 260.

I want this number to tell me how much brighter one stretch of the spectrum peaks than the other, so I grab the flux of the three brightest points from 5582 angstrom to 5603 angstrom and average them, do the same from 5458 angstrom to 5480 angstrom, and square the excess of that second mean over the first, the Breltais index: 152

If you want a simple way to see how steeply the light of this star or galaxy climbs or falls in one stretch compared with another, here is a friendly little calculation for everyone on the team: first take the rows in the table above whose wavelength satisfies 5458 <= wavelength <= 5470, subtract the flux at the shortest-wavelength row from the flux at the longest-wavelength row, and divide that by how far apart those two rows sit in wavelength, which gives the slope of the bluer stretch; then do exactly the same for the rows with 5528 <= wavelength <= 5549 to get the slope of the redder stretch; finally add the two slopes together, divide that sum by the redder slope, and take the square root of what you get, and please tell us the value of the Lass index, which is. 1.31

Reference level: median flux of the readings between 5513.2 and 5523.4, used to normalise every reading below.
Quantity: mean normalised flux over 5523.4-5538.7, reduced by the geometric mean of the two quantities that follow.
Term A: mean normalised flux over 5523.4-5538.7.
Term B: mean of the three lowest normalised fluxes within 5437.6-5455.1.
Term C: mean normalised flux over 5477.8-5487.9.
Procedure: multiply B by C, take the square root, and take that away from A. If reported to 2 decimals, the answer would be 0.01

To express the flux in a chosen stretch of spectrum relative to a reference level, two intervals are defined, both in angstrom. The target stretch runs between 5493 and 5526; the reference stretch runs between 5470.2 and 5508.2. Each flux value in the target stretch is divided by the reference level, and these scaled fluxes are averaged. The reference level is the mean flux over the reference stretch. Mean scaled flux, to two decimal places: 1.02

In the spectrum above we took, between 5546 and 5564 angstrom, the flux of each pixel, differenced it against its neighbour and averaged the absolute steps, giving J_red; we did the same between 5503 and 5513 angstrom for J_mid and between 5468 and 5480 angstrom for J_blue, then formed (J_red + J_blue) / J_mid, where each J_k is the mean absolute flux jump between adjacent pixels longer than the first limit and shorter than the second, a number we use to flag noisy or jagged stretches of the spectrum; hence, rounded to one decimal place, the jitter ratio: 2.2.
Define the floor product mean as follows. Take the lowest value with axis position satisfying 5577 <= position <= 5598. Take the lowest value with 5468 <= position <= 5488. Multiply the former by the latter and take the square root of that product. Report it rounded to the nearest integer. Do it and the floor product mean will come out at 230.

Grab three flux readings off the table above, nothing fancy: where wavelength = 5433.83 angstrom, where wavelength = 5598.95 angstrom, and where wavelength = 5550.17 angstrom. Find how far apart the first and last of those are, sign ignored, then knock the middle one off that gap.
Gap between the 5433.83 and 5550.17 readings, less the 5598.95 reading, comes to -236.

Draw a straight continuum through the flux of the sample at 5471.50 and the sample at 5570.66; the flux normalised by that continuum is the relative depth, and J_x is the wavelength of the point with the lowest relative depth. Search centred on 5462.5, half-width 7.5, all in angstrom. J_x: 5456.40 angstrom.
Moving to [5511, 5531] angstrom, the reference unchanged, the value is 5529.76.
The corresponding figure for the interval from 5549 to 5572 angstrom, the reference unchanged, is 5560.40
